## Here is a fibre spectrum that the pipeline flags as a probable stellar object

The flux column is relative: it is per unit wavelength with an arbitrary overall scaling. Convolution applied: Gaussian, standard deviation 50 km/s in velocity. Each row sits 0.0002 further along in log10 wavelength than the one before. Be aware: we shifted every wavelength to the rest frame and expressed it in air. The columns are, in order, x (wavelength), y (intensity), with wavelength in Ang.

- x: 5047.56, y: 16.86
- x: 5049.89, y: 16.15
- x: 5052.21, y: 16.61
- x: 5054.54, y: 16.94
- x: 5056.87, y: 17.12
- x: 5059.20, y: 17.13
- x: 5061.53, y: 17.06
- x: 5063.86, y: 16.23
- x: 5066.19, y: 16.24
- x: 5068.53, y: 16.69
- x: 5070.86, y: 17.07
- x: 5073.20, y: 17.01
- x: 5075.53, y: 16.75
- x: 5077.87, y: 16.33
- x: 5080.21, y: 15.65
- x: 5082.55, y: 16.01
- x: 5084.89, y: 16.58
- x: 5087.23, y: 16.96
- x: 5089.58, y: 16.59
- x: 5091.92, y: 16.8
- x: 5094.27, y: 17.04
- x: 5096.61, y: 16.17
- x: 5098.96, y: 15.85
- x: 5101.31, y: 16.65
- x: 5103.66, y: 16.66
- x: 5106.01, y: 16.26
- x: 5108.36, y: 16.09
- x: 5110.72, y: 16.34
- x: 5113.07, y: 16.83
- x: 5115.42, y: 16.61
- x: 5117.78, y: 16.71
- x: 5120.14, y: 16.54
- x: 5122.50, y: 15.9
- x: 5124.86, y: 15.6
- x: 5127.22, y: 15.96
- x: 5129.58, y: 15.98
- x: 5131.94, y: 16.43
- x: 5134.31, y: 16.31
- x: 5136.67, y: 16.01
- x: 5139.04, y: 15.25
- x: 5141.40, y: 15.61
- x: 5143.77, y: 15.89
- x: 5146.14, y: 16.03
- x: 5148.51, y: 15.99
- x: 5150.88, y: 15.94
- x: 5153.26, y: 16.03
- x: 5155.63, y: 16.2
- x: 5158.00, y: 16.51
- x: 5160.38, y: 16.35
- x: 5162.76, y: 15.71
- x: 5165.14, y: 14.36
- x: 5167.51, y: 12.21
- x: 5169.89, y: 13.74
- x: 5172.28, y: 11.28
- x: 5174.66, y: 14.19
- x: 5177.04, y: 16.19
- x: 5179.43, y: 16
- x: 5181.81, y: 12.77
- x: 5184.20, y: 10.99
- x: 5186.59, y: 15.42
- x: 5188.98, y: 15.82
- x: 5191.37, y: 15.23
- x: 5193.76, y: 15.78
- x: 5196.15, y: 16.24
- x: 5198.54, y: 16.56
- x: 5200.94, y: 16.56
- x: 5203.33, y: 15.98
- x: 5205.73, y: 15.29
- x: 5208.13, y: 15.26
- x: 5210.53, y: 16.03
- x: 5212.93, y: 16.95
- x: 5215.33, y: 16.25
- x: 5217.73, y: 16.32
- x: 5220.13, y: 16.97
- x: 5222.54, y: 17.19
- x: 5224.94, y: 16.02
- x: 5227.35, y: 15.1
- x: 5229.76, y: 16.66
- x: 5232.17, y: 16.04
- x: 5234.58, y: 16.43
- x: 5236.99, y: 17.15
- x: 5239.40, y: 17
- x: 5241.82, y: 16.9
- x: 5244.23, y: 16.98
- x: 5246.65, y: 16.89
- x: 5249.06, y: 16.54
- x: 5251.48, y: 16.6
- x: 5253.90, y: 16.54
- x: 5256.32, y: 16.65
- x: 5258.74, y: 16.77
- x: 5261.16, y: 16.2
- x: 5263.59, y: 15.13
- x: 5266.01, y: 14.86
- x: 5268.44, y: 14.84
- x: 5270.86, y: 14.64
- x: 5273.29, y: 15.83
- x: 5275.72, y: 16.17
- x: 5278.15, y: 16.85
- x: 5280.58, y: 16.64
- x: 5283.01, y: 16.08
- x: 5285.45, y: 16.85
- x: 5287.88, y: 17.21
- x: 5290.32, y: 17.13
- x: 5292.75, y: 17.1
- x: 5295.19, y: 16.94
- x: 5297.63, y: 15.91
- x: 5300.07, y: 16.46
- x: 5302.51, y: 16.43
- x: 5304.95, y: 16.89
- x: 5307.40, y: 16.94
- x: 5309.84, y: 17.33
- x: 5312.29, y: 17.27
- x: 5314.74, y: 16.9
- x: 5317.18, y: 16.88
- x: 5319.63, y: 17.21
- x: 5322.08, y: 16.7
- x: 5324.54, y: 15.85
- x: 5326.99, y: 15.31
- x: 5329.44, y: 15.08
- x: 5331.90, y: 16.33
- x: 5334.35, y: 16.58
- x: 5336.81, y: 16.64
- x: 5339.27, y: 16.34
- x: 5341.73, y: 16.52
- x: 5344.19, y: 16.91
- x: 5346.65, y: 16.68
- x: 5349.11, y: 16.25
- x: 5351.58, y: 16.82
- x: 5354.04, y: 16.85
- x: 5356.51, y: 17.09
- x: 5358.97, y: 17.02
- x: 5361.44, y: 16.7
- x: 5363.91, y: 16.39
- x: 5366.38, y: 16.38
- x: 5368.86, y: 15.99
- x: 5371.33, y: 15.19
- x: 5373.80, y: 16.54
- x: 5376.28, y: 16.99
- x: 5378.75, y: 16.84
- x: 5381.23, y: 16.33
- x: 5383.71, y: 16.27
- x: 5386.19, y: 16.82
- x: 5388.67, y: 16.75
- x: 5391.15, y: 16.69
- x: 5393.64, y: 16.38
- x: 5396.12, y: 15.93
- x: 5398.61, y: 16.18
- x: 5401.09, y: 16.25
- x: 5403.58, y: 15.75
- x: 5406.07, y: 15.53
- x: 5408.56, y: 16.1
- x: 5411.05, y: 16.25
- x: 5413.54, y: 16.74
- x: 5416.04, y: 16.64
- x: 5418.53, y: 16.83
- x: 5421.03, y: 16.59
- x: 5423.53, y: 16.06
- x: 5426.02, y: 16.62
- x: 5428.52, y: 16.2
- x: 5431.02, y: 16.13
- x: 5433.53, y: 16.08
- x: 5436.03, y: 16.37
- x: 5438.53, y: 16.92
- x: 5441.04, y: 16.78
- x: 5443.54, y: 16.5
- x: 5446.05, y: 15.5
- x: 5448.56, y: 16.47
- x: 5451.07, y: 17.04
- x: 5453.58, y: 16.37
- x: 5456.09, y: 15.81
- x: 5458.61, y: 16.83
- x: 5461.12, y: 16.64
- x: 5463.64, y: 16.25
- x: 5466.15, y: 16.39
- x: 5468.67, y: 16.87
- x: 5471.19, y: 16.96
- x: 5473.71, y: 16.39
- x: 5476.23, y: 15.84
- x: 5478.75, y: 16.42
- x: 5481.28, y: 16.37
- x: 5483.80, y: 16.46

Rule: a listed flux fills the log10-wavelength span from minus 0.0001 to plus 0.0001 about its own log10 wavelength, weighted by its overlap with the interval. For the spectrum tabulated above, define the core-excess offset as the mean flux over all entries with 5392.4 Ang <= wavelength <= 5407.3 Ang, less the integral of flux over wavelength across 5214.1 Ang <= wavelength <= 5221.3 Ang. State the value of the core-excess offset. -103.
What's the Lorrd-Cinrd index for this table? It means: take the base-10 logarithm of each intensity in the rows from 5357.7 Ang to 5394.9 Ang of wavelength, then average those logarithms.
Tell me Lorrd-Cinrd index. 1.22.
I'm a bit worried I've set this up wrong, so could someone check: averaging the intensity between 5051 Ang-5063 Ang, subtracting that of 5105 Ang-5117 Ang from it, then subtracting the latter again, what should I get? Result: -15.9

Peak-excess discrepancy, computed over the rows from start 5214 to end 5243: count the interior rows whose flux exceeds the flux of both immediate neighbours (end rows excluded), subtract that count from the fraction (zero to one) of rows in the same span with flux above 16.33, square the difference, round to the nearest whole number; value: 6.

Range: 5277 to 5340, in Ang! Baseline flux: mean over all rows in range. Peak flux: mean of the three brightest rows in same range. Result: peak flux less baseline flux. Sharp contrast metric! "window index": 0.66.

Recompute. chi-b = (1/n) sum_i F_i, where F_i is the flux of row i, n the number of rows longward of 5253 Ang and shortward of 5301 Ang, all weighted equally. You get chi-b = 16.2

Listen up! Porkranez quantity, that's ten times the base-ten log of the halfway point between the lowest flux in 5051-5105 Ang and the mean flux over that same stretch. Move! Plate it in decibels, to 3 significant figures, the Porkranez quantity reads 12.1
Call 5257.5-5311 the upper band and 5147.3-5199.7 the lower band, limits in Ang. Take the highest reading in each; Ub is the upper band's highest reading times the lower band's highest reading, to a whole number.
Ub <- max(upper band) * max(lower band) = 287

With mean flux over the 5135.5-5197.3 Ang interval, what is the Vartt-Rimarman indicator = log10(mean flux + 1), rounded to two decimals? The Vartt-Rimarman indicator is 1.21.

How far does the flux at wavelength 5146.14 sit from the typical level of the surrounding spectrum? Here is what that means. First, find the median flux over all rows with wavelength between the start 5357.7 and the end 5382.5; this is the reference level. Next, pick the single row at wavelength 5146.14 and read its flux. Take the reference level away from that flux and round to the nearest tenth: -0.4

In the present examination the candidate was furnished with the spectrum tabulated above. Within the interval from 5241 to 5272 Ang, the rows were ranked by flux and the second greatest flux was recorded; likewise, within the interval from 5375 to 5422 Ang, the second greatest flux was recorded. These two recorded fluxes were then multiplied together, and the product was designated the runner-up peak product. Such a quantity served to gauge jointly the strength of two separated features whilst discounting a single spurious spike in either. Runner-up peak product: 285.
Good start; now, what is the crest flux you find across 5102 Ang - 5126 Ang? 16.83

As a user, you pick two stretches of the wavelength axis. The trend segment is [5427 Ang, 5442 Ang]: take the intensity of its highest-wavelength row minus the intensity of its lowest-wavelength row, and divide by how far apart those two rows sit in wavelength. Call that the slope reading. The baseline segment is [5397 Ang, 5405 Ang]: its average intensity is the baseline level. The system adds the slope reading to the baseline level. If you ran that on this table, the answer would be 16.1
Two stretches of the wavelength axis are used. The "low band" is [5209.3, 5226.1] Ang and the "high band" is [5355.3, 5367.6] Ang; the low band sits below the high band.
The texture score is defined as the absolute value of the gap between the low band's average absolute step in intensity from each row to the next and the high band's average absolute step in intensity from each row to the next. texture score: 0.44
